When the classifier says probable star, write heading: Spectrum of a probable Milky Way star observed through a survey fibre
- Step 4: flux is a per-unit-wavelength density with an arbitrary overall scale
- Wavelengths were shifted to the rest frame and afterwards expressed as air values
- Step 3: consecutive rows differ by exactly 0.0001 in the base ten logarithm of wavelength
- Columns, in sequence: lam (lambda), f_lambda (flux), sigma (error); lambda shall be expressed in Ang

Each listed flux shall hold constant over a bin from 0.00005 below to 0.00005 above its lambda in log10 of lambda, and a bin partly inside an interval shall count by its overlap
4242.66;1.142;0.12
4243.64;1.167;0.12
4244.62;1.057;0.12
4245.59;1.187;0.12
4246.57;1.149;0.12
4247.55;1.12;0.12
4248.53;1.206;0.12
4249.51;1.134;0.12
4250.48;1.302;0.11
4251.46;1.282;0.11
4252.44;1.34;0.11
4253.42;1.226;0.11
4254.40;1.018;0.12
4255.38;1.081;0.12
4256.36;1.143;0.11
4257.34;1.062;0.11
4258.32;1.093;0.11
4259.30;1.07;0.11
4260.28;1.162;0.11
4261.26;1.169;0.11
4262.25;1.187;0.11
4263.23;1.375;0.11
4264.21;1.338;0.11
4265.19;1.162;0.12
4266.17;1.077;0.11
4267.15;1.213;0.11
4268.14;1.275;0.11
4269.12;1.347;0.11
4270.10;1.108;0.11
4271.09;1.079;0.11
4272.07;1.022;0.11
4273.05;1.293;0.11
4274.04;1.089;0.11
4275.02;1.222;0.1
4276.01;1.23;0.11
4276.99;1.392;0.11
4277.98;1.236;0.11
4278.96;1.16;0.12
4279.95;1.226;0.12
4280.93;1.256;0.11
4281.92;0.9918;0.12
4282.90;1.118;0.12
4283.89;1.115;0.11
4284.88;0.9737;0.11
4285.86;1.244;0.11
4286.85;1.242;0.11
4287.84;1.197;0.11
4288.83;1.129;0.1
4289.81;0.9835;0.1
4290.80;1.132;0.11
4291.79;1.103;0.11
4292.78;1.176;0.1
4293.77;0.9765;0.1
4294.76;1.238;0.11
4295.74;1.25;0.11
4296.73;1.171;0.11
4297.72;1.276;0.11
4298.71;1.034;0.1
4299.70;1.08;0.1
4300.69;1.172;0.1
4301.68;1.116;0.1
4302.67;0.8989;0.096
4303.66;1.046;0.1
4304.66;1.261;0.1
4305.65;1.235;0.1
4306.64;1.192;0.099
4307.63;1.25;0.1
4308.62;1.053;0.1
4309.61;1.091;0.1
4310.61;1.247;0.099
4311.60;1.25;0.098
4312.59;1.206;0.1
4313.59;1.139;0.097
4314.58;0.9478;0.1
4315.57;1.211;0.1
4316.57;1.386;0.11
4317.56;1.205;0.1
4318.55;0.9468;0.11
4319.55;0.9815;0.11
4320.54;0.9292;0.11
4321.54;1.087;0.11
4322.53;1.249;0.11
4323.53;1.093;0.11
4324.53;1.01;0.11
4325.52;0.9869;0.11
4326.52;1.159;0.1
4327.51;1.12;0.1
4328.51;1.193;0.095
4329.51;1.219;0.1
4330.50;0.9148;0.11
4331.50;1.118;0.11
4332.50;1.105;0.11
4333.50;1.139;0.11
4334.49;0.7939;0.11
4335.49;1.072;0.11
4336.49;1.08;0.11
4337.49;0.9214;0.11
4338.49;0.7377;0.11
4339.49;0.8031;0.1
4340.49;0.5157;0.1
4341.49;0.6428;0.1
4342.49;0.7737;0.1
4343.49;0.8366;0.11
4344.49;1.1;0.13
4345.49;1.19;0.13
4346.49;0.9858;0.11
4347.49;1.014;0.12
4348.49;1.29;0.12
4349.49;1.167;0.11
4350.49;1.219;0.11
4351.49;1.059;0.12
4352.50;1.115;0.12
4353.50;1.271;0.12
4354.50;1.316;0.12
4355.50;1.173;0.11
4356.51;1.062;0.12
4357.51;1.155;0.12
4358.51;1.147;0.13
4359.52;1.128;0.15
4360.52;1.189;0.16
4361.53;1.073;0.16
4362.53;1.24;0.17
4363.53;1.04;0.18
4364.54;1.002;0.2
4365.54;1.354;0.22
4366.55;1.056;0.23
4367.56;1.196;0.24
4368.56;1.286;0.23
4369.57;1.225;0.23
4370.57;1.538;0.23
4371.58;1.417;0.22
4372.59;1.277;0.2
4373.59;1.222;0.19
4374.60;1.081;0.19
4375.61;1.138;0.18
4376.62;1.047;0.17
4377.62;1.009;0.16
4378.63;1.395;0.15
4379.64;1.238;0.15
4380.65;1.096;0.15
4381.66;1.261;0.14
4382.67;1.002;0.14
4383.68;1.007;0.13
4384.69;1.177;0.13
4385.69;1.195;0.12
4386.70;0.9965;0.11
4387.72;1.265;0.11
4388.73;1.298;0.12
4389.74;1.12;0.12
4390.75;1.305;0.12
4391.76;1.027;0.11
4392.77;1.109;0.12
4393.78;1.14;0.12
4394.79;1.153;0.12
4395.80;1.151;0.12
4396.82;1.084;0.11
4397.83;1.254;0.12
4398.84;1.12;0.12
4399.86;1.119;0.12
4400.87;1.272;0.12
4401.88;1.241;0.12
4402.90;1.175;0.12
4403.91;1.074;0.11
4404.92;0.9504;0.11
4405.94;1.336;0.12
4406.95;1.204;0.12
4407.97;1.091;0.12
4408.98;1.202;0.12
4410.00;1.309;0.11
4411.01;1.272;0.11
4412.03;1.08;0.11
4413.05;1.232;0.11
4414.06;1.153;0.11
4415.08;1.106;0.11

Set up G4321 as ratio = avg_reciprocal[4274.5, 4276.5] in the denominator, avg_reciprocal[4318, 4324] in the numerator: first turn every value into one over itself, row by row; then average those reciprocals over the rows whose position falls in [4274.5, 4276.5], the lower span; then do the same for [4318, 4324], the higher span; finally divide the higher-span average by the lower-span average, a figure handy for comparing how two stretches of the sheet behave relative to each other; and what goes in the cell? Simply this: 1.18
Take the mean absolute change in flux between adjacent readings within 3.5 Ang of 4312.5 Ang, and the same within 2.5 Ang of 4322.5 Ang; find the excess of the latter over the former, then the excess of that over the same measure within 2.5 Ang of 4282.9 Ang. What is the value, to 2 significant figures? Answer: -0.11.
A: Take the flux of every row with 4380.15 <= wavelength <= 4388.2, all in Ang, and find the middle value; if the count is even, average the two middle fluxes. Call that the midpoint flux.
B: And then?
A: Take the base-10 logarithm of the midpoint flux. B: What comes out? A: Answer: 0.056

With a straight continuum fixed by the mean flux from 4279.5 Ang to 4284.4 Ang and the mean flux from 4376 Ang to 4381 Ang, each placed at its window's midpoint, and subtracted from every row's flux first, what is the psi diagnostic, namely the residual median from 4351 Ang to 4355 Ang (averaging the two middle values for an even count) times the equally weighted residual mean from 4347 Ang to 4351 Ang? 0.0008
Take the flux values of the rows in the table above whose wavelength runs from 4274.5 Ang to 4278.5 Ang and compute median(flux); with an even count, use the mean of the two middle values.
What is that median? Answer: 1.23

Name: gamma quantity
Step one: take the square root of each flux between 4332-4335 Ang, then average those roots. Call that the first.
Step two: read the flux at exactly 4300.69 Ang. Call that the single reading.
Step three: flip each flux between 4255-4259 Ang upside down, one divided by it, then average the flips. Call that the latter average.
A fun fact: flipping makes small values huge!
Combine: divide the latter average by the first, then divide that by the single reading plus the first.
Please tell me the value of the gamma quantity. 0.419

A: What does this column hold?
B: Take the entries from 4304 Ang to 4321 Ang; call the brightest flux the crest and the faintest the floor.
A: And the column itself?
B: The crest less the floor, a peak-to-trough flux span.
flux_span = 0.46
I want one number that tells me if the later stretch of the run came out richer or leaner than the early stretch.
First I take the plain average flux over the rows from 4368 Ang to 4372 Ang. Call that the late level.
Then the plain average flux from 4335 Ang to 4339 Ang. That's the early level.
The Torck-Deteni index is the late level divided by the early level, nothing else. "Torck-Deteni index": 1.43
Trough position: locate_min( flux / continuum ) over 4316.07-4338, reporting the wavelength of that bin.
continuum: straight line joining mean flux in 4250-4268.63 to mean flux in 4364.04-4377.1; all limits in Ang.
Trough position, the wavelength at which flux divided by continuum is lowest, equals 4334.49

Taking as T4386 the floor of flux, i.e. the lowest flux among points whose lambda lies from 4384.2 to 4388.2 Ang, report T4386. 0.9965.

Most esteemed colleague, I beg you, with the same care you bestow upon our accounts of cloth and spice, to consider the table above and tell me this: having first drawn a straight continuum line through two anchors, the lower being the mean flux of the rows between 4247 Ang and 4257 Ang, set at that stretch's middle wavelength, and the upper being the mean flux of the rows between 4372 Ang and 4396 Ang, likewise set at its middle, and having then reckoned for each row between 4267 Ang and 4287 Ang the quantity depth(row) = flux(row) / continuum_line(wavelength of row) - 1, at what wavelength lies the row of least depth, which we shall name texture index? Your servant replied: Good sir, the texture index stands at 4284.88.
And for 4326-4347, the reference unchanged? 4340.49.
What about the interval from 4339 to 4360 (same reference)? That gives 4340.49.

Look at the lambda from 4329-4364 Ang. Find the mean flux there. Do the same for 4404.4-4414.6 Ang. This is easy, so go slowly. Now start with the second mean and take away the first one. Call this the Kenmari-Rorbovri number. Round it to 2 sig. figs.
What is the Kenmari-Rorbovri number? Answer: 0.14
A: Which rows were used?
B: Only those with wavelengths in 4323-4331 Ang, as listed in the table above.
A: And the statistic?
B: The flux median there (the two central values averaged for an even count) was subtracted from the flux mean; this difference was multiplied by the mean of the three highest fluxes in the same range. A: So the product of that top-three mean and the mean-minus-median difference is -0.023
